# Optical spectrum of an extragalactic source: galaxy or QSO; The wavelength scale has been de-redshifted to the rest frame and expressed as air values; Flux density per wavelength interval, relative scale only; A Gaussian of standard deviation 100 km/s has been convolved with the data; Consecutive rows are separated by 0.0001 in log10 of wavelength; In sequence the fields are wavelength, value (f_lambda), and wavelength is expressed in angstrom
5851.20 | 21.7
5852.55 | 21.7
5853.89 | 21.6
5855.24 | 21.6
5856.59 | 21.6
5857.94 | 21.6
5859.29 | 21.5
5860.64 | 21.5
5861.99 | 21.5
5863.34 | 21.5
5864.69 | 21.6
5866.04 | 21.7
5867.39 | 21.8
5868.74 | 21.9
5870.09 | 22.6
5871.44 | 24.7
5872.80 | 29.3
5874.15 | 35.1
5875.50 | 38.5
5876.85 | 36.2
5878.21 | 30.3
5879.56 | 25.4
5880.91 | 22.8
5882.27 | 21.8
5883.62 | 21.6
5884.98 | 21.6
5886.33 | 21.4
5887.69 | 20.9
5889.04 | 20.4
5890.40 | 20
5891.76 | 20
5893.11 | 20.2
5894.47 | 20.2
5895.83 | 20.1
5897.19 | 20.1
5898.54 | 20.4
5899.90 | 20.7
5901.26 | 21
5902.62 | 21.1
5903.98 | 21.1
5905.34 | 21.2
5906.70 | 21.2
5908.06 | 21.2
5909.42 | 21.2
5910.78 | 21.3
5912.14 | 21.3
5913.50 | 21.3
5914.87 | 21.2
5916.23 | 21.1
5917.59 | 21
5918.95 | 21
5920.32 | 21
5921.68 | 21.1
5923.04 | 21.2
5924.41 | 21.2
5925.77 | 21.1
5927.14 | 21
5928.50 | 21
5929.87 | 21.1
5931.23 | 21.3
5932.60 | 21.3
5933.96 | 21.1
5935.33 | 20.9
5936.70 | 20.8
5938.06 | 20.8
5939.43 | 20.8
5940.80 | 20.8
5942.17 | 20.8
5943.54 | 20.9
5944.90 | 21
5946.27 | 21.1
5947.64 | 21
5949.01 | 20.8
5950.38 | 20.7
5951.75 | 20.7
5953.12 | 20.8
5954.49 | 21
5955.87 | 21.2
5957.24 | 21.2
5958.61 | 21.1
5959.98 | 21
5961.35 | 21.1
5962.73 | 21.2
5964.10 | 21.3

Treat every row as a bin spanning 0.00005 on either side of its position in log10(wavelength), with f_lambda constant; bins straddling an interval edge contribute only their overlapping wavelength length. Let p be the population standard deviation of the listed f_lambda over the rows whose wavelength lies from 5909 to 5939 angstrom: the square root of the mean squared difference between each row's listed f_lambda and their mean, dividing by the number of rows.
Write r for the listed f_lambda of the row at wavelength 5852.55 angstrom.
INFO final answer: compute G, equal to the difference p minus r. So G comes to -21.5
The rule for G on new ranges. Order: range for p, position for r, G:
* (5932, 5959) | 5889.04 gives -20.2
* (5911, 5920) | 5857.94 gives -21.5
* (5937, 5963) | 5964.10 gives -21.1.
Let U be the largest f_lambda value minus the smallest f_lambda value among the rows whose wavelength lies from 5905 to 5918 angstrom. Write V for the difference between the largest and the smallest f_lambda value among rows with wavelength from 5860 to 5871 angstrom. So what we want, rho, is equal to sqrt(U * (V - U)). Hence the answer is 0.5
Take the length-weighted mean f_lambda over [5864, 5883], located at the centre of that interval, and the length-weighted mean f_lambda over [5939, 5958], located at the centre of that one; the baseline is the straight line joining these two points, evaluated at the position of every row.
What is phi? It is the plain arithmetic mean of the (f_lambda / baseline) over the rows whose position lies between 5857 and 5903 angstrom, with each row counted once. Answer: 0.89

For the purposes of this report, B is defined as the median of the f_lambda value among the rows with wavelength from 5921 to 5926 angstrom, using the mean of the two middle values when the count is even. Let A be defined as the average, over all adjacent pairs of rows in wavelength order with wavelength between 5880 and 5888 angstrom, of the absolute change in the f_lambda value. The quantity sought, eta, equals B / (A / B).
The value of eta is 1177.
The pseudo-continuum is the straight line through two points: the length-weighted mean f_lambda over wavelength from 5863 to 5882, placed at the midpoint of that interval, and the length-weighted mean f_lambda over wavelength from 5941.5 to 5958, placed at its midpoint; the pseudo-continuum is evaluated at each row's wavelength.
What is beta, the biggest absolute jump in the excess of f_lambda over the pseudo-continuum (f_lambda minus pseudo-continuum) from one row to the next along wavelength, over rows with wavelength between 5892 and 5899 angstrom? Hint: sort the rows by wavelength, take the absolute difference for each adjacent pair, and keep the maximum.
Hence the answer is 0.40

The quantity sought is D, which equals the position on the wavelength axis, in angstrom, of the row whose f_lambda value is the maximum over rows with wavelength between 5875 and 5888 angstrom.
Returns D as 5875.50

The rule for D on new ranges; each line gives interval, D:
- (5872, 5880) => 5875.50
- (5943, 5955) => 5946.27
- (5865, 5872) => 5871.44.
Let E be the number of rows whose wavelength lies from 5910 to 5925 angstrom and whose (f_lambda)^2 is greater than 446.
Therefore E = 6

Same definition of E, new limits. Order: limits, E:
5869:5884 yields 11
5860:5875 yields 11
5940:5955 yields 0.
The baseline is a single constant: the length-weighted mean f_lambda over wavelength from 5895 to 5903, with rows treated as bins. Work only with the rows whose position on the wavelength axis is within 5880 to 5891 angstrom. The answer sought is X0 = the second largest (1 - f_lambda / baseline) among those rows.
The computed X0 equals 0.007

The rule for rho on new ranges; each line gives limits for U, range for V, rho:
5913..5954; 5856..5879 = 3.1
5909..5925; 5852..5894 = 2.3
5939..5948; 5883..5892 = 0.6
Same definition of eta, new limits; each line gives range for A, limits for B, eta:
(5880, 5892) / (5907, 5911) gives 1284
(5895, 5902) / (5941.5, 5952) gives 1932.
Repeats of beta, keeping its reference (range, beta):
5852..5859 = 0.10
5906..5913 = 0.20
